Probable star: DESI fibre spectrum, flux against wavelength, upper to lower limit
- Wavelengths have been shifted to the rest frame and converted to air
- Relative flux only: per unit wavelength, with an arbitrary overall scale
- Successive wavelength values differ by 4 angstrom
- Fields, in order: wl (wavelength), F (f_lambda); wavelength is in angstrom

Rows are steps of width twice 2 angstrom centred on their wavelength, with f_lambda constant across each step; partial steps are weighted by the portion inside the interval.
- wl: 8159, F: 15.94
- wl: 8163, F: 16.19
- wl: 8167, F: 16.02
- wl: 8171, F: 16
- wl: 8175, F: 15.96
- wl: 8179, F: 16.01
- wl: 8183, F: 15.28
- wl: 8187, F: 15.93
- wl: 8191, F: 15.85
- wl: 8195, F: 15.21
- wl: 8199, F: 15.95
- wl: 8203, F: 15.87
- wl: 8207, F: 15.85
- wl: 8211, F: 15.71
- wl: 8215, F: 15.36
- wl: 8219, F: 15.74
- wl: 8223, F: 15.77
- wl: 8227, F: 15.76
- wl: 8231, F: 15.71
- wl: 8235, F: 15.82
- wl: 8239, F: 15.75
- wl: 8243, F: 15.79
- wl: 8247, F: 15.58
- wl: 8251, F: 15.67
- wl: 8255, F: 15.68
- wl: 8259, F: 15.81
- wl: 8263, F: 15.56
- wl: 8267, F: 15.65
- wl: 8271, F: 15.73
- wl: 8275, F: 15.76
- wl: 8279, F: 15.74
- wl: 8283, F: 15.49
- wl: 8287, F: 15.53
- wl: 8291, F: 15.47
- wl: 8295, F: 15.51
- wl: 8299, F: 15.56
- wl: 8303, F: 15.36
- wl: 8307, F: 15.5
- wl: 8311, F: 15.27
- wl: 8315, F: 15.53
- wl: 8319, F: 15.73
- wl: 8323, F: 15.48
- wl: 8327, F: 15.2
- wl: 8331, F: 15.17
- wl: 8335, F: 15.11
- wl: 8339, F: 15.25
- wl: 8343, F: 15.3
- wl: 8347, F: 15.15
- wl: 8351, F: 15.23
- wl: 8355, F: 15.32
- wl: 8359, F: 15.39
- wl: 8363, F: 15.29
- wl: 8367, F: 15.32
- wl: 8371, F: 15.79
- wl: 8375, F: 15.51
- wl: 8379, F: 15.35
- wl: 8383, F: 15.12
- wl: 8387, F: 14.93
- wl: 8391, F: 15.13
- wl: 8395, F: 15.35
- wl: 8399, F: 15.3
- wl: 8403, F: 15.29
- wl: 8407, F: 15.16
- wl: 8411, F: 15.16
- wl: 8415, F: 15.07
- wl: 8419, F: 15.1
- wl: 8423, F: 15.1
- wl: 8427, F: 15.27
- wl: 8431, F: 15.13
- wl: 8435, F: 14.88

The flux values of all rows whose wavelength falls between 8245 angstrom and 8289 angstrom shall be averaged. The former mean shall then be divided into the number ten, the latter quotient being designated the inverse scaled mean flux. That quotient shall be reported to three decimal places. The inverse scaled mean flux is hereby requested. 0.639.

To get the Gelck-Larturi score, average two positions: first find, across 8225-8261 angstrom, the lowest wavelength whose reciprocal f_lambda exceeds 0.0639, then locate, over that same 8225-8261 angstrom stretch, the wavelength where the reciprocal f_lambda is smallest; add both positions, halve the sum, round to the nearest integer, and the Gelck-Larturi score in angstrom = 8241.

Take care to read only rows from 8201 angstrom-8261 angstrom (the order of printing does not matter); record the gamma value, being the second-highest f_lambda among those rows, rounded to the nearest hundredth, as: 15.85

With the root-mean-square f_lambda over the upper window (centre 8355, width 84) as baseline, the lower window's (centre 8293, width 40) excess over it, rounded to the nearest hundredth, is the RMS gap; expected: 0.20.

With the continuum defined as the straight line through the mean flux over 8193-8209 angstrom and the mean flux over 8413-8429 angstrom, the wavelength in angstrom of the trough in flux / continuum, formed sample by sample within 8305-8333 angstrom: 8331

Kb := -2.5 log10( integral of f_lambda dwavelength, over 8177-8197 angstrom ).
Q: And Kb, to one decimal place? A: -6.2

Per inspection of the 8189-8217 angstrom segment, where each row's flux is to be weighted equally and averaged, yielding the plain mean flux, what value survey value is 15.69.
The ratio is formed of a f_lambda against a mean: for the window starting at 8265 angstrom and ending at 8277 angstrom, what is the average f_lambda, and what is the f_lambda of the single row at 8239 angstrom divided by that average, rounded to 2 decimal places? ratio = 1.00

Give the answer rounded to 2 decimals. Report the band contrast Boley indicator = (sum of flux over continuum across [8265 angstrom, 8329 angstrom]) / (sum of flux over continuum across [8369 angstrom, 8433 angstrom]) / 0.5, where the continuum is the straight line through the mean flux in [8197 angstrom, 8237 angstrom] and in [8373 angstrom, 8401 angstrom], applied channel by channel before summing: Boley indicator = 2.00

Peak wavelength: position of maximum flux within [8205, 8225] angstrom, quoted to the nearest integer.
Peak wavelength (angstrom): 8207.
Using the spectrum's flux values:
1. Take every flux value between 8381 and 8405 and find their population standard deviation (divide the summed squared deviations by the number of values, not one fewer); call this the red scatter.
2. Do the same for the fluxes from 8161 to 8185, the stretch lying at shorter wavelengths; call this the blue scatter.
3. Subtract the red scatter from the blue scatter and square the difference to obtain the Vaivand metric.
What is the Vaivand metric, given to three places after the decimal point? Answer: 0.022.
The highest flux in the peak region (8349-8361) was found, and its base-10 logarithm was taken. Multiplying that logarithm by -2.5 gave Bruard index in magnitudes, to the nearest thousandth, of -2.968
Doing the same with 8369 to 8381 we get -2.996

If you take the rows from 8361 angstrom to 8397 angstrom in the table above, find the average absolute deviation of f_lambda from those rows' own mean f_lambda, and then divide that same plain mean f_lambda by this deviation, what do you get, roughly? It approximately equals 89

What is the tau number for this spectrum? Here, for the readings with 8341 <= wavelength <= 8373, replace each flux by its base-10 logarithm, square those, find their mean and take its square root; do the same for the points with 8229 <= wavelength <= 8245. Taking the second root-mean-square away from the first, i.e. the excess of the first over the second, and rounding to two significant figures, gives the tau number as -0.012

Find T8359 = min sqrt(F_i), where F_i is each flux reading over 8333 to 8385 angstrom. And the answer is 3.89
